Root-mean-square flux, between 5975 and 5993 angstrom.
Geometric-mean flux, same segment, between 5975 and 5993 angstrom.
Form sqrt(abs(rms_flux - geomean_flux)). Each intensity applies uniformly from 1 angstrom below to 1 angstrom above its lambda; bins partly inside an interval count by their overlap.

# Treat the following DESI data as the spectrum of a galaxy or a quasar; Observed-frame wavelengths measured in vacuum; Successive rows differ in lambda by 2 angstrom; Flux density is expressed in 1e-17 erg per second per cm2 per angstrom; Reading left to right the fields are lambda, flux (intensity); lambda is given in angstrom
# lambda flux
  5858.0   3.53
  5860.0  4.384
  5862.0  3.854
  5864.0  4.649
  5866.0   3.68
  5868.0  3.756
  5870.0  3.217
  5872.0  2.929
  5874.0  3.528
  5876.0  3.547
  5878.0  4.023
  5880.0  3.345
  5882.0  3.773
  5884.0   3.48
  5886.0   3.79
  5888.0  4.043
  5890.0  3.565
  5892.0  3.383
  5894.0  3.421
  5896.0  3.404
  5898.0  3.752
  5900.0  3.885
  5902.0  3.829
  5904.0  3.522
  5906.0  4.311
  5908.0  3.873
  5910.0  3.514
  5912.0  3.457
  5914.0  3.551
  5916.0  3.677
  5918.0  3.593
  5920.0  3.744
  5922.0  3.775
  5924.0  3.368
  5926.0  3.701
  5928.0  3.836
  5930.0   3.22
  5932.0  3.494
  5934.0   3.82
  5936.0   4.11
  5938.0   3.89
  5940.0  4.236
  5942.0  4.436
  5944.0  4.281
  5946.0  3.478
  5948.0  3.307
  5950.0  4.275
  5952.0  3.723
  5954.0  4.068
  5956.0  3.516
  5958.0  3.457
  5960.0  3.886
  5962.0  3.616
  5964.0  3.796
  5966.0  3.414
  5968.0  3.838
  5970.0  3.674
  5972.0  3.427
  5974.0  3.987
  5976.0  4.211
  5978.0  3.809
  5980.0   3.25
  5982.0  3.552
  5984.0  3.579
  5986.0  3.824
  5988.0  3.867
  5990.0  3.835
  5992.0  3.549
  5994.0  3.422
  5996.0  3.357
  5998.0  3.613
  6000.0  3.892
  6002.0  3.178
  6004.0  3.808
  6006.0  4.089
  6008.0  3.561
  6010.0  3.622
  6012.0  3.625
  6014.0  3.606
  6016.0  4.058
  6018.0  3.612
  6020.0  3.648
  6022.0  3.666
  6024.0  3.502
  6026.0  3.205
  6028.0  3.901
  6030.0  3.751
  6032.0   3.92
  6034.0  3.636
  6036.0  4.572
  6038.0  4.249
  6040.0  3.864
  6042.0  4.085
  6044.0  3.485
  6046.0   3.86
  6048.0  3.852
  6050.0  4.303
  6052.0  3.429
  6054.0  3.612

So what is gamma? 0.133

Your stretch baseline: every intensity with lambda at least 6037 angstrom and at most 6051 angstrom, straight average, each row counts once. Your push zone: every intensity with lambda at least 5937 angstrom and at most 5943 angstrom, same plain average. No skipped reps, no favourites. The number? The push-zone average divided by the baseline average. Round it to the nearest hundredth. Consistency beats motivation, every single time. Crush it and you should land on 1.06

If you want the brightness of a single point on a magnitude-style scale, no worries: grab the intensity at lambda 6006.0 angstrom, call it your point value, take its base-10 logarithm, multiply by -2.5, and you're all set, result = -1.53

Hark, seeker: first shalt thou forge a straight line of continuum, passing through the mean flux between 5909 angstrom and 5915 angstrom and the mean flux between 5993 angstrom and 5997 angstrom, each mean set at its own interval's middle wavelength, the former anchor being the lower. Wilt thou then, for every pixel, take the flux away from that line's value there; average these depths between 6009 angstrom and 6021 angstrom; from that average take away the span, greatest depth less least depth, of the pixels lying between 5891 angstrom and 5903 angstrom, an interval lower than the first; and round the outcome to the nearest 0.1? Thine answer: -0.8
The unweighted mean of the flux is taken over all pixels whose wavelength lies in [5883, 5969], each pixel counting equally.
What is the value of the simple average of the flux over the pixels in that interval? 3.73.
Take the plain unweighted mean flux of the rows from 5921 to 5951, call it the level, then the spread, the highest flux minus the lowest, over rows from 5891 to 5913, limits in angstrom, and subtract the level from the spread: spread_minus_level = -2.89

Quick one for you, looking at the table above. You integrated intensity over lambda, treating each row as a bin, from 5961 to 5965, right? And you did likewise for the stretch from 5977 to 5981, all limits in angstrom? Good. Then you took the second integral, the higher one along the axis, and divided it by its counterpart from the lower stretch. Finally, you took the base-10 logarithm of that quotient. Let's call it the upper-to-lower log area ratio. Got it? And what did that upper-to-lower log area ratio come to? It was -0.021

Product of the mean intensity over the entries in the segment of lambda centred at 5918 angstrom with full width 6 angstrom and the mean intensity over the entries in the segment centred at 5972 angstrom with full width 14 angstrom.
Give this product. 13.8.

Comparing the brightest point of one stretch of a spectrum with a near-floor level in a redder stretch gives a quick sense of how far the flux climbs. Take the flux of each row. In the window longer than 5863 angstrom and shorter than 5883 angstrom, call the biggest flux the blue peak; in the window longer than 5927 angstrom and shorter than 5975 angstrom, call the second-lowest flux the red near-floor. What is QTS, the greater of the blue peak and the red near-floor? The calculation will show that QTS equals 4.65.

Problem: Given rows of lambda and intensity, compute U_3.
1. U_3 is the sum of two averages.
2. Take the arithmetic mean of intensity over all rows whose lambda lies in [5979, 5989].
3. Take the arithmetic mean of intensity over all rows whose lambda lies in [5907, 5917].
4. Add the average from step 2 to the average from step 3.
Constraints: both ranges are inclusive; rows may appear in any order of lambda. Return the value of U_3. 7.23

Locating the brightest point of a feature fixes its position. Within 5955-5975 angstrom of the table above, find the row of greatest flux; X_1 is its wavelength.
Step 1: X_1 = 5974.0 angstrom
